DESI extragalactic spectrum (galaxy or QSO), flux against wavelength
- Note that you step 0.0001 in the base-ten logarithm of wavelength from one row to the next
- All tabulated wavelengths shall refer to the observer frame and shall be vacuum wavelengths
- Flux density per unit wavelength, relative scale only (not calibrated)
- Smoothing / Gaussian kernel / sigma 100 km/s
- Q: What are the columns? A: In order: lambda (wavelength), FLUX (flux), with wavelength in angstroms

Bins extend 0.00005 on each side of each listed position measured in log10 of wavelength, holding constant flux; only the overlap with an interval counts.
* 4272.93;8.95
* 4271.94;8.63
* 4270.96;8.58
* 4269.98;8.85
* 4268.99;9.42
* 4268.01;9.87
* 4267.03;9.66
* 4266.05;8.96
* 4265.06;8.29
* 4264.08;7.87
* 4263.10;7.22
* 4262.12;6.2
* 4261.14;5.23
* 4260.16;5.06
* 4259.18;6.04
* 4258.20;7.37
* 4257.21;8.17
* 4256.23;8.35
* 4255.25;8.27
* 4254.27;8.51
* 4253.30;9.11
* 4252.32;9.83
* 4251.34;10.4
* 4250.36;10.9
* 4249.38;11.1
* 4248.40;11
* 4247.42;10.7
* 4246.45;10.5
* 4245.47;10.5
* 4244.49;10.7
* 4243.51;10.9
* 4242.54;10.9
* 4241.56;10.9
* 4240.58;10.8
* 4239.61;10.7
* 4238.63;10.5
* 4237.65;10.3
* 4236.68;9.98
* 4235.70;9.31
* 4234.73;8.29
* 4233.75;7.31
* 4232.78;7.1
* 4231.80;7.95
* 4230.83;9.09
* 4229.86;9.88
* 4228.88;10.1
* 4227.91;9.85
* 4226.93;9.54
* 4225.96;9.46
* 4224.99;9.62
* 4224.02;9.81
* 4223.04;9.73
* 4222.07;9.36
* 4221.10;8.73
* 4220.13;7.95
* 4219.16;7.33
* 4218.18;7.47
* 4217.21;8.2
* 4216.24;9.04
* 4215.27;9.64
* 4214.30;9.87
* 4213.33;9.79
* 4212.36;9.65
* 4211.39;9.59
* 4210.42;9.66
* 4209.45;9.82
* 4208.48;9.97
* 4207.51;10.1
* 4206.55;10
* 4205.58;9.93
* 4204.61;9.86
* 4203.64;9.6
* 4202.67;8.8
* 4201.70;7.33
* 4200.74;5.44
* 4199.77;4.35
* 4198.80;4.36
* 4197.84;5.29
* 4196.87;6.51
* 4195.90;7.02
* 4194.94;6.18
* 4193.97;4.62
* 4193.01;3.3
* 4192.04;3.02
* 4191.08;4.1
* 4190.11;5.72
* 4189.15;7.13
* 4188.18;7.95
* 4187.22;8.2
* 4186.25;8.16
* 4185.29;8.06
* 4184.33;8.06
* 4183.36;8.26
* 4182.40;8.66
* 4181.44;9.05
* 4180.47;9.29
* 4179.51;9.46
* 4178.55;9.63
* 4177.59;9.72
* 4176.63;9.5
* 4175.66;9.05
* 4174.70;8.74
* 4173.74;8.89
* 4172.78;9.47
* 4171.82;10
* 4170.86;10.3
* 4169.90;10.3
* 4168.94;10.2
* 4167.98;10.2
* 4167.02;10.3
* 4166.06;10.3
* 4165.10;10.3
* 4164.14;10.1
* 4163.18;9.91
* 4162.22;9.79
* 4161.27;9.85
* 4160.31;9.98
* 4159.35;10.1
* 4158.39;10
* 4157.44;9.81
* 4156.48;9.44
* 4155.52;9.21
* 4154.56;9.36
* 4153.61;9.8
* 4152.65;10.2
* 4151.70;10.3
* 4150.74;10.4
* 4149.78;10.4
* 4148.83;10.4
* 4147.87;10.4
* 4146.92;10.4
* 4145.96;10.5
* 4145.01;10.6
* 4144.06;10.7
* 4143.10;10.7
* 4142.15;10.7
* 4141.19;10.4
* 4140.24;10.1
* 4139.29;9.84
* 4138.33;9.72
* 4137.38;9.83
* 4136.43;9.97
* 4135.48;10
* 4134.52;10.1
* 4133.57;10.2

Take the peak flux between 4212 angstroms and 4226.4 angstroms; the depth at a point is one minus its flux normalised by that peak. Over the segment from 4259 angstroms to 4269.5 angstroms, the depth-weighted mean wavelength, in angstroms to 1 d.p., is 4261.9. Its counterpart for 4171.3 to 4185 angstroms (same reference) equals 4179.8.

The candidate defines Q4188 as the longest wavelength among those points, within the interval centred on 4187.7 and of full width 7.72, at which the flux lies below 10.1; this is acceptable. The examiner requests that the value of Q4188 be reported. 4191.08 angstroms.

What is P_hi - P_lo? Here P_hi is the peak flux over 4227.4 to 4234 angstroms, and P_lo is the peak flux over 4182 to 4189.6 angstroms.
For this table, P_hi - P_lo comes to 1.4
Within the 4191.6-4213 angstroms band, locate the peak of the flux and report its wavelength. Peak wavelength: 4207.51 angstroms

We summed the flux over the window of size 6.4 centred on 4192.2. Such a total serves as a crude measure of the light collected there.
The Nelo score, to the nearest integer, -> 34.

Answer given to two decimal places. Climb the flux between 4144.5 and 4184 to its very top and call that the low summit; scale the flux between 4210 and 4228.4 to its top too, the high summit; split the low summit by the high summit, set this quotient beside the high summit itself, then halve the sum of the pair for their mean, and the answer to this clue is 5.47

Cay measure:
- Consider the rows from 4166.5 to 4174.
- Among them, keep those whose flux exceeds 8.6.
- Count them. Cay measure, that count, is 8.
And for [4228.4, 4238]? 6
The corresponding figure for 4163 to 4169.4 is 7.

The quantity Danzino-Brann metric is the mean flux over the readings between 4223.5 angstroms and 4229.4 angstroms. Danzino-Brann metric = 9.7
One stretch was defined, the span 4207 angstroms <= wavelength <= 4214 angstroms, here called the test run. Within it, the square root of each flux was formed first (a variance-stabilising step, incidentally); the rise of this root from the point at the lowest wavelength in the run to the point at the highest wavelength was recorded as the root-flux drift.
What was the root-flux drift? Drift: 0.0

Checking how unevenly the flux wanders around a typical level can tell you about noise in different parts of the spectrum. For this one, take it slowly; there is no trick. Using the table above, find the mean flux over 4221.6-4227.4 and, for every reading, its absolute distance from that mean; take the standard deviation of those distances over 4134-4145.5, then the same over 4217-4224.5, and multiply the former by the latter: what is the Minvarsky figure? 0.3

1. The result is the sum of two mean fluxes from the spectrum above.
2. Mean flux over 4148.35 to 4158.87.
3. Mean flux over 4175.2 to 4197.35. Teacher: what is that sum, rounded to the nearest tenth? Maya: 17.4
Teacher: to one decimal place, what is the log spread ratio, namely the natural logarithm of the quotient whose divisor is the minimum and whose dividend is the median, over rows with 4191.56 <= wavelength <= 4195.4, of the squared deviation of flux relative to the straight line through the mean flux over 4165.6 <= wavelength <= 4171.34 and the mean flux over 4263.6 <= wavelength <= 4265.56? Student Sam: 1.0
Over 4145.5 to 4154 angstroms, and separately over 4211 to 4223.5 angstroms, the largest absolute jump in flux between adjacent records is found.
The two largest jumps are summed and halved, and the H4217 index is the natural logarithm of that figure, -0.5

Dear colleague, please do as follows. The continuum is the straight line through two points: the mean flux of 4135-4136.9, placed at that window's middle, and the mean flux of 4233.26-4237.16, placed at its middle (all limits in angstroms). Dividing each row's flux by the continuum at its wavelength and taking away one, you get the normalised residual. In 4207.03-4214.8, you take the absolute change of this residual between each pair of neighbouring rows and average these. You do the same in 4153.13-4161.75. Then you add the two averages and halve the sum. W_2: 0.017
